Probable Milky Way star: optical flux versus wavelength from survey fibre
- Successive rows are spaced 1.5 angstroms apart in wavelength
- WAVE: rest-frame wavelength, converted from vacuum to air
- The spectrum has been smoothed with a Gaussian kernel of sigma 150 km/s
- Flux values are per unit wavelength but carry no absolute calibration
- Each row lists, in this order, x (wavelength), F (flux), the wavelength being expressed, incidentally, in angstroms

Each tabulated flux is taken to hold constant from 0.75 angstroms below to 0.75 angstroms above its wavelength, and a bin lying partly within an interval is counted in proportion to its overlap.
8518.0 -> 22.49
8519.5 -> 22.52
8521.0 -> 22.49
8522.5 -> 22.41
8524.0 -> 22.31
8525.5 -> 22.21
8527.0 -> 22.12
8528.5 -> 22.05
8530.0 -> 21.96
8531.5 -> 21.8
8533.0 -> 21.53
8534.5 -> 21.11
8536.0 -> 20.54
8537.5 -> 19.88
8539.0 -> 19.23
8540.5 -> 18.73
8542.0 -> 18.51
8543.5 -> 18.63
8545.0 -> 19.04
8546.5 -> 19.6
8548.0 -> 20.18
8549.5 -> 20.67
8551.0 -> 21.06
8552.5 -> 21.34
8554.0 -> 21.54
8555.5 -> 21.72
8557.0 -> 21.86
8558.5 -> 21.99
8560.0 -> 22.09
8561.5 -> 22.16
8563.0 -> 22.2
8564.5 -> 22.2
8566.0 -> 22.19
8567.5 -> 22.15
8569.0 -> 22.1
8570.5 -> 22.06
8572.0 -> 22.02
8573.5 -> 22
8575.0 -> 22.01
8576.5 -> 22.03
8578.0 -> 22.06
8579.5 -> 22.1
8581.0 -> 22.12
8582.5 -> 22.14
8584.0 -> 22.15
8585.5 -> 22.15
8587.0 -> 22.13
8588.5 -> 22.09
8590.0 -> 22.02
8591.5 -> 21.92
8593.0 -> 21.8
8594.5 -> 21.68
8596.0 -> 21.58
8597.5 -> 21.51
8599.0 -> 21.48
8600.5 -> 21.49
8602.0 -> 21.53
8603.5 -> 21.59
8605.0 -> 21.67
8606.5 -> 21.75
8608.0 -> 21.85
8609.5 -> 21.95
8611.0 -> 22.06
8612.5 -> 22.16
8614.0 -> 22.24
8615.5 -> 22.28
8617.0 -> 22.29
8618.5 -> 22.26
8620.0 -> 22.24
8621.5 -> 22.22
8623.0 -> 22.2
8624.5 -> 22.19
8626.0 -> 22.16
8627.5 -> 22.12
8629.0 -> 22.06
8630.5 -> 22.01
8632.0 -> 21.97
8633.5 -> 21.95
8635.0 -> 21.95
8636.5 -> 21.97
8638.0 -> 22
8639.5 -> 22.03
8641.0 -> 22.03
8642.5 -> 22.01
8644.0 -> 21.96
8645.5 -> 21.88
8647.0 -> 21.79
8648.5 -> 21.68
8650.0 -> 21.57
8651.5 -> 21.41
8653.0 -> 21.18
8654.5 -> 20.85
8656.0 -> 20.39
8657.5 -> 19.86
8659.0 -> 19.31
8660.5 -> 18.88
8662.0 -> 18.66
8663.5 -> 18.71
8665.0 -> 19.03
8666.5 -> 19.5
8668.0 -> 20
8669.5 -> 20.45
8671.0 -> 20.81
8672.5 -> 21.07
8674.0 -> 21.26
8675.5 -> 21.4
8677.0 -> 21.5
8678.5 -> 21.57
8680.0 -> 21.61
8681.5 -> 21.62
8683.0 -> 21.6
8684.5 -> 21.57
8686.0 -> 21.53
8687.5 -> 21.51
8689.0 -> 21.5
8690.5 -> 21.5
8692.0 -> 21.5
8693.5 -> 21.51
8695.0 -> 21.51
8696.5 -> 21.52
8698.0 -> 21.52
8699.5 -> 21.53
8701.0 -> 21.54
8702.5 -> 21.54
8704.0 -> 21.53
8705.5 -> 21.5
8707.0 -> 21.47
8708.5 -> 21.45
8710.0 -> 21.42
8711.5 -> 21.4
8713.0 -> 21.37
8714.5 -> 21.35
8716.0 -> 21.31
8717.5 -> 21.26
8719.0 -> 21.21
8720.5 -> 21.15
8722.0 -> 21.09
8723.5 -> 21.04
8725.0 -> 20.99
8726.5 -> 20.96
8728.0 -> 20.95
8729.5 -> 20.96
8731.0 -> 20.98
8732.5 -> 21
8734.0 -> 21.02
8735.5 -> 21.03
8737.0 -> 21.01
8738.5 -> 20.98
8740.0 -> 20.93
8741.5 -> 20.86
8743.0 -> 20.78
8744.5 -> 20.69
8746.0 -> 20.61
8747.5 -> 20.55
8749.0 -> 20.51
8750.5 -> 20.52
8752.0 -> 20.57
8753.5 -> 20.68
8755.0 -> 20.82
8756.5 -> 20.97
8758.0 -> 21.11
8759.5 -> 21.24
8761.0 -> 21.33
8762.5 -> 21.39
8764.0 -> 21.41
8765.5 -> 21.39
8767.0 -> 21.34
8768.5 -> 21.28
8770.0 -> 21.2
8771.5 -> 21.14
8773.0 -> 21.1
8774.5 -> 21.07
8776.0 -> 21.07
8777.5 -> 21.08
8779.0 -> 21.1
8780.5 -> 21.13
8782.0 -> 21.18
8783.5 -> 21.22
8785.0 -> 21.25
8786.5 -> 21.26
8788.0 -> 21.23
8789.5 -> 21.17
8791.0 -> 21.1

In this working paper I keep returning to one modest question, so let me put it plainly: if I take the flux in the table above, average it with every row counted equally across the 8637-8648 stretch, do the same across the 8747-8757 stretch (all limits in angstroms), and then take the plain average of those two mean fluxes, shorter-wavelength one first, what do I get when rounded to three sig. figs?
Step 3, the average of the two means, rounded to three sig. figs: 21.3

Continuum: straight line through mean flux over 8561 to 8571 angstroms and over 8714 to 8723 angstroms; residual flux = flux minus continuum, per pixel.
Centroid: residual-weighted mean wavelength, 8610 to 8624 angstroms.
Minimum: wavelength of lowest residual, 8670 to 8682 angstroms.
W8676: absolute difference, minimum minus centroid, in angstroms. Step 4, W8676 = 53.4 angstroms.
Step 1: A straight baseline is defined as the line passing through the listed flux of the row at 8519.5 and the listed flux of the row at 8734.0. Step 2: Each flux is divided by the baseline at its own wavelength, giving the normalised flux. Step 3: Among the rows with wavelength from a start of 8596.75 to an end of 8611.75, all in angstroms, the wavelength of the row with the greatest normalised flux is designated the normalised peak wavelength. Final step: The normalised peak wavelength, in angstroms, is 8611.0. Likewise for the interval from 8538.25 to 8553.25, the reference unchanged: 8552.5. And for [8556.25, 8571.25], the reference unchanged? 8566.0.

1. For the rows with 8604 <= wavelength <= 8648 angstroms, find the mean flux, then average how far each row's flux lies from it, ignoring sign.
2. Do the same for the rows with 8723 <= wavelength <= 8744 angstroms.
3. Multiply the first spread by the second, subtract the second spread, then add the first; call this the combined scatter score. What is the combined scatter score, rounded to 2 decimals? 0.09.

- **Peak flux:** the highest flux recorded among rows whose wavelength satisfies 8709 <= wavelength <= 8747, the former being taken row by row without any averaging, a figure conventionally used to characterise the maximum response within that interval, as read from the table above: 21.42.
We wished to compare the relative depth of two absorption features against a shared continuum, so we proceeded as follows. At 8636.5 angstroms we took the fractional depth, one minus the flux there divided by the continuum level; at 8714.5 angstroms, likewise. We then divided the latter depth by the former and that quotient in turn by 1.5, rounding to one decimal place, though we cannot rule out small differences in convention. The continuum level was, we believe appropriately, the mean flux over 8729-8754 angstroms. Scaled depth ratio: 0.3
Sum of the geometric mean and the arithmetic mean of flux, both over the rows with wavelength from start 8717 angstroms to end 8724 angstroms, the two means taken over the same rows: 42.3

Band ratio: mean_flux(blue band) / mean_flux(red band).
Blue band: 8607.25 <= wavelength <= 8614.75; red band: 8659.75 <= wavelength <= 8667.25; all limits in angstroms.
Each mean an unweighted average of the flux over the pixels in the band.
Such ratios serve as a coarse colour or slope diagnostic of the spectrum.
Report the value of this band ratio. 1.163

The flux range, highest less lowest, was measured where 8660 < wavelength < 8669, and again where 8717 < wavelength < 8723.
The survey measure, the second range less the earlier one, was -1.2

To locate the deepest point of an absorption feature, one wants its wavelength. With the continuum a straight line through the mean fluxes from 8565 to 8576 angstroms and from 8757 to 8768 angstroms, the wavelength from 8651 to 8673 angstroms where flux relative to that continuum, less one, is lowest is 8662.0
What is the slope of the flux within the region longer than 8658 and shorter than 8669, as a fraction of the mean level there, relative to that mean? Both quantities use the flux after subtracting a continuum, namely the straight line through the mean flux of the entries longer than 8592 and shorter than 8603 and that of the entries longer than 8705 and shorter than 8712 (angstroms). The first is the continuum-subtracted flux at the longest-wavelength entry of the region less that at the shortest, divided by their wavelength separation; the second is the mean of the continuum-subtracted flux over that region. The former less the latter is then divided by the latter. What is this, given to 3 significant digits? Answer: -1.03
